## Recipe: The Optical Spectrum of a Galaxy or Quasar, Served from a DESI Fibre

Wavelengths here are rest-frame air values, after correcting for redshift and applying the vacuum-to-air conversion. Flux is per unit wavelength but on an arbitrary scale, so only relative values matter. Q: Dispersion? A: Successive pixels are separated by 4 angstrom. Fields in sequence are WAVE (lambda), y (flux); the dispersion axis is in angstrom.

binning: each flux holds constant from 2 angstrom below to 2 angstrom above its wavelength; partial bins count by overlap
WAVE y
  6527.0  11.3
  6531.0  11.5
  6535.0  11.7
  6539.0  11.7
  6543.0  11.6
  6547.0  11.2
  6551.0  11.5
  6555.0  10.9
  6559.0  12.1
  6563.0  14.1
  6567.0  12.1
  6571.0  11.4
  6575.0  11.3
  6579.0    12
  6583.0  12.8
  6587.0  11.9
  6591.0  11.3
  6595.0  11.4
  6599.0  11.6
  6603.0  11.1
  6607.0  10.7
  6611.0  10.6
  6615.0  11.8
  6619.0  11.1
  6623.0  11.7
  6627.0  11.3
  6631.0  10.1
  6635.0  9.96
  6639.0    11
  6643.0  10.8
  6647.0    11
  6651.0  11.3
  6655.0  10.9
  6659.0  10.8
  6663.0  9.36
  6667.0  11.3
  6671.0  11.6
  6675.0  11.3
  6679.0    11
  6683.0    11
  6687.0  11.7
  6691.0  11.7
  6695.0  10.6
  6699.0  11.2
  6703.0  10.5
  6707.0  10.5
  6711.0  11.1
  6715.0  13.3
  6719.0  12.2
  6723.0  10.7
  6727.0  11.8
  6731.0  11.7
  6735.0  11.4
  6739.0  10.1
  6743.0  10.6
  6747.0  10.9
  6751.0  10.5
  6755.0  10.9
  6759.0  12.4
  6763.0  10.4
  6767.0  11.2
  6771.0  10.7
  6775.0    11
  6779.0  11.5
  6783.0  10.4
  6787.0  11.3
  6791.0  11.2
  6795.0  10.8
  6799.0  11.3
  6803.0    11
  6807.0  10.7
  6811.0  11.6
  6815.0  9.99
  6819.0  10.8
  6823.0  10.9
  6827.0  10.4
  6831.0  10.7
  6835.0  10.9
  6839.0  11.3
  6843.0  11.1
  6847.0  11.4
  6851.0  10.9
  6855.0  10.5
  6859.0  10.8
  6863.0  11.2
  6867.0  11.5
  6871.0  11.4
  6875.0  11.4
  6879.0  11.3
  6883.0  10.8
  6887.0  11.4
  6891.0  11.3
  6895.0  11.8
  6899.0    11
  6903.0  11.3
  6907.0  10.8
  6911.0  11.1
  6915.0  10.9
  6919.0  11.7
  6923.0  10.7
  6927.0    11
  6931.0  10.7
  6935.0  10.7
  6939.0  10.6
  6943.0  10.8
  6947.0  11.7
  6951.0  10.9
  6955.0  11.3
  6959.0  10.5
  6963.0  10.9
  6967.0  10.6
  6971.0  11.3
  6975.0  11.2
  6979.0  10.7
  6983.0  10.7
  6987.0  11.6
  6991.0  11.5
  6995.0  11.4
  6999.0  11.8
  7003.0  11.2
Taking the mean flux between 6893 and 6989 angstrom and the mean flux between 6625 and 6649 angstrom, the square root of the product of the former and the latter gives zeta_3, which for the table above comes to 10.9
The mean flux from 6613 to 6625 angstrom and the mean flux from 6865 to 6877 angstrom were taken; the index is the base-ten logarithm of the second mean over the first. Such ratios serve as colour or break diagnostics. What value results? -0.004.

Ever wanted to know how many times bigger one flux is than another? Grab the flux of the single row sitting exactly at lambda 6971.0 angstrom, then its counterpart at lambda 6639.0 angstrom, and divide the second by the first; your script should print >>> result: 0.97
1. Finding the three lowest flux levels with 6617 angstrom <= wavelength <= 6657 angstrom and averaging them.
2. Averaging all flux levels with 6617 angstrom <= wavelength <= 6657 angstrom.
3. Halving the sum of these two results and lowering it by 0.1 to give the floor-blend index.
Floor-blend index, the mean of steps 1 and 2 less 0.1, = 10.5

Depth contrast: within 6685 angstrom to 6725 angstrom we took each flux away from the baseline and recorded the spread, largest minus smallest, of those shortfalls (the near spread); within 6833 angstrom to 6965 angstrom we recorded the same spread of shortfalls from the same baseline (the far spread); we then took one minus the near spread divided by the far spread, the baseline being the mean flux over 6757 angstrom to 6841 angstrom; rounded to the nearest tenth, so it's -1.2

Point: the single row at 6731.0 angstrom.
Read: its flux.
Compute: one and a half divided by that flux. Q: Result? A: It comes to 0.128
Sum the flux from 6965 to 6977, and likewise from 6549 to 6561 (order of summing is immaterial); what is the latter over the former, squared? 1.09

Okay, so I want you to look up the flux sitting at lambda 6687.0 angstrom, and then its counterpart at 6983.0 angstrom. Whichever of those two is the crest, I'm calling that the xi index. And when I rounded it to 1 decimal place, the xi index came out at 11.7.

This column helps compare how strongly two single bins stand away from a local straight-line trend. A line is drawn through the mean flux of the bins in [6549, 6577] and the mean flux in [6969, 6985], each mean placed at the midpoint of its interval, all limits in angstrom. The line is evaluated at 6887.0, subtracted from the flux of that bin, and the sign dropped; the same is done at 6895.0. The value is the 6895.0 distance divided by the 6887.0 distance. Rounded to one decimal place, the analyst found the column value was 2.9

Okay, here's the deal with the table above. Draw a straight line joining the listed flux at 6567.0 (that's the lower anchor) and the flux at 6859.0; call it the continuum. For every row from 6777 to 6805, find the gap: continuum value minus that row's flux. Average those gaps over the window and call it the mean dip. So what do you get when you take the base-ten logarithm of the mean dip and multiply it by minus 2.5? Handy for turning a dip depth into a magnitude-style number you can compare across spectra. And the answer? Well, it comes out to 3.8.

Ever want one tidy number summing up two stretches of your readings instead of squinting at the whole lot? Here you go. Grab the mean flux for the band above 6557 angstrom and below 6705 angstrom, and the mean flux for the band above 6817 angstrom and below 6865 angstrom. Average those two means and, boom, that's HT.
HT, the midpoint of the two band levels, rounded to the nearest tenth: 11.1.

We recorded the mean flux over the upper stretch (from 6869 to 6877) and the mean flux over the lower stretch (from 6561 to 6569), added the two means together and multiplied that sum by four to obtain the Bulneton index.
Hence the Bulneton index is 98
